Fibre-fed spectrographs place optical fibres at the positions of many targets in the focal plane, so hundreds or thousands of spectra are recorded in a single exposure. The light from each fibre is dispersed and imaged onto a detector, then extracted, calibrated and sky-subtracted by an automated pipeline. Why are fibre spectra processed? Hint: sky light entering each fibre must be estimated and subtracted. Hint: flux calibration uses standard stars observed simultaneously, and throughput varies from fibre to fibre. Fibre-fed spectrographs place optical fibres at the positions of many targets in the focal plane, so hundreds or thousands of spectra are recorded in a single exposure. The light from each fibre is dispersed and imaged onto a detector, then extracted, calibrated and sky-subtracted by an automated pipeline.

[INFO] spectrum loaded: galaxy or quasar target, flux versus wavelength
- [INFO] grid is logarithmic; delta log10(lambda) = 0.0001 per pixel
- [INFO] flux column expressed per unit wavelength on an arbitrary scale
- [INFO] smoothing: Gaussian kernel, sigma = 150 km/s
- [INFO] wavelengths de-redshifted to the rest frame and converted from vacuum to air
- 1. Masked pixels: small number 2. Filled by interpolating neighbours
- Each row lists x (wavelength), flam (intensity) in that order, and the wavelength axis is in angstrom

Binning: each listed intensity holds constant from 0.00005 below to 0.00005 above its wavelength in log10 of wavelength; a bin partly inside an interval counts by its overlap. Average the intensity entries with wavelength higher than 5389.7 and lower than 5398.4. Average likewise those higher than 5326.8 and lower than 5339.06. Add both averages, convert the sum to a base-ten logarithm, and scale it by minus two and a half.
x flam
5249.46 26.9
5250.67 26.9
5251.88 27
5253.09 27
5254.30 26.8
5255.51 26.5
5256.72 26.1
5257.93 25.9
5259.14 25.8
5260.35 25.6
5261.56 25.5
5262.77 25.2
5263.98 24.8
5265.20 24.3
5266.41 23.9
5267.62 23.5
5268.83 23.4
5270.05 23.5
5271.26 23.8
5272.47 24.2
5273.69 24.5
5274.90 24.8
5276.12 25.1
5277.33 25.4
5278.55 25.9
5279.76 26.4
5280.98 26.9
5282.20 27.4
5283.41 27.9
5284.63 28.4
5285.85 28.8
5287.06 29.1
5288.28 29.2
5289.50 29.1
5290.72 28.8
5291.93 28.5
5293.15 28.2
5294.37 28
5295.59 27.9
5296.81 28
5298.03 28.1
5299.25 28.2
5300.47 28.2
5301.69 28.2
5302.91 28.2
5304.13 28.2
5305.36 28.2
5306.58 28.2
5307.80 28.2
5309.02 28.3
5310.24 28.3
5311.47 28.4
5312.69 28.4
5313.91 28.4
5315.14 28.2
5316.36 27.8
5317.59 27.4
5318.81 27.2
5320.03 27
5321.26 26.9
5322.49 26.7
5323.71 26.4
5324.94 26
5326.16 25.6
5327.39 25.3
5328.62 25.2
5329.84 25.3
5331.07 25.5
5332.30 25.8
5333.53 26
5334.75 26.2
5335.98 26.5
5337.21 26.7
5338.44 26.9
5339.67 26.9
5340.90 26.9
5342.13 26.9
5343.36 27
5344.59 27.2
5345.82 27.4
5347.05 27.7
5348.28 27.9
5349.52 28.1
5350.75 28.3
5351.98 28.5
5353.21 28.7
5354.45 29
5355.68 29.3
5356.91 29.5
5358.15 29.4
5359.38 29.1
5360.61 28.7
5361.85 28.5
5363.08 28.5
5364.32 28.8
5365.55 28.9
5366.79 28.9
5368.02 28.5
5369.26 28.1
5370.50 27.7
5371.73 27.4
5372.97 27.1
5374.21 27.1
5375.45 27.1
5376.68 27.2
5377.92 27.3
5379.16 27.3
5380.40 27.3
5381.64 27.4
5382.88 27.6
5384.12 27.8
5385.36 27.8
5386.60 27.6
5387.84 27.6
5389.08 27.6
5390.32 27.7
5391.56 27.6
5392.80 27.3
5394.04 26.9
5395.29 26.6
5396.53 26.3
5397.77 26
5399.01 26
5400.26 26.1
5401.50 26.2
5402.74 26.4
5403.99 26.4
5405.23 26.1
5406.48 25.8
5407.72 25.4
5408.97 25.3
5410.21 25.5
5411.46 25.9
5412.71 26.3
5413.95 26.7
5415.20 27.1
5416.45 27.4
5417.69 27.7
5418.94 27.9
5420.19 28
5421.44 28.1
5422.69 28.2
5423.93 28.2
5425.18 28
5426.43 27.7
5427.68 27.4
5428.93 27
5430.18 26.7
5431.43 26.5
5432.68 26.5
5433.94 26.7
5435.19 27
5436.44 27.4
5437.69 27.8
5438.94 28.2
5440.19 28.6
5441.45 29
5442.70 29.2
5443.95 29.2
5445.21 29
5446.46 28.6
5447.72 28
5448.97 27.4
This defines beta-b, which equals -4.308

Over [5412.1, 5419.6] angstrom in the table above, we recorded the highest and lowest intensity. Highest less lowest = 1.6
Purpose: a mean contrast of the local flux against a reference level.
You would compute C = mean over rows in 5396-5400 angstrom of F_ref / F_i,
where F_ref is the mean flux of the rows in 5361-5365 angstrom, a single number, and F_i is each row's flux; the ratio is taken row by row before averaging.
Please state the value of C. 1.096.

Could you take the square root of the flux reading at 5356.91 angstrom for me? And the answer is 5.43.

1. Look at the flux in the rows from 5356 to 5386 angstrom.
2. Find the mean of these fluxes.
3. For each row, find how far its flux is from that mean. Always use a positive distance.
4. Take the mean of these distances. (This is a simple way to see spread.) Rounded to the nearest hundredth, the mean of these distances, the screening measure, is 0.70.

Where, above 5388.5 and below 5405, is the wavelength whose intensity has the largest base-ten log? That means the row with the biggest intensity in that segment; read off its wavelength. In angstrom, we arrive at 5390.32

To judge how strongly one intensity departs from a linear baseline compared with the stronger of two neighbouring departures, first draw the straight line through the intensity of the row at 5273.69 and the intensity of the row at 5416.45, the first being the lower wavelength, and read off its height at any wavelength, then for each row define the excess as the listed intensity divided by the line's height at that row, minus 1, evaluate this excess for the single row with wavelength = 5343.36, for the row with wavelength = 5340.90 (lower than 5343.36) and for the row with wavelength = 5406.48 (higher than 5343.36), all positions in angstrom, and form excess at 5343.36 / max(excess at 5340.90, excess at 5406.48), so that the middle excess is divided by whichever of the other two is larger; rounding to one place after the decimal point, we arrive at 1.0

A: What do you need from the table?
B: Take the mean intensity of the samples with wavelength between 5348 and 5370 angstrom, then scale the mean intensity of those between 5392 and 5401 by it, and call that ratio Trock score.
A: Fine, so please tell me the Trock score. 0.92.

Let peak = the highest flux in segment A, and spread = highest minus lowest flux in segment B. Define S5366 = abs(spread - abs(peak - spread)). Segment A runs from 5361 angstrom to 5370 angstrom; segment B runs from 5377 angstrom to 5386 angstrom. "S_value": 27.9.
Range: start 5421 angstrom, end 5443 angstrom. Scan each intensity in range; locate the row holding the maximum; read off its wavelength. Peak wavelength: 5442.70 angstrom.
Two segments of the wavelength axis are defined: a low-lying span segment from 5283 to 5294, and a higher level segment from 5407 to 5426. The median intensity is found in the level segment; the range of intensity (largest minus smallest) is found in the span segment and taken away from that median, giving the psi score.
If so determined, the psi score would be 26.1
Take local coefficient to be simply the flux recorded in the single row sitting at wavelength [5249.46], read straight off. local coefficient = 26.9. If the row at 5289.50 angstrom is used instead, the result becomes 29.1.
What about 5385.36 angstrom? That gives 27.8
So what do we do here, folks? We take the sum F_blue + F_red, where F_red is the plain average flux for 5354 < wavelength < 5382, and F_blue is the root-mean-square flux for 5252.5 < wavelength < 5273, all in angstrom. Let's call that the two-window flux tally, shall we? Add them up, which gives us 53.3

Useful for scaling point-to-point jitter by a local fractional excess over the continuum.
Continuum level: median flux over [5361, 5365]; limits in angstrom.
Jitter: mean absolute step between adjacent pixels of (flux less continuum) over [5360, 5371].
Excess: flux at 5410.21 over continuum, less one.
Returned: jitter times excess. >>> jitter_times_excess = -0.024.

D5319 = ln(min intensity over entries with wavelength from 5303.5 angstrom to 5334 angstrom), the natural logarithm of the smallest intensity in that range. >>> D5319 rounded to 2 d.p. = 3.23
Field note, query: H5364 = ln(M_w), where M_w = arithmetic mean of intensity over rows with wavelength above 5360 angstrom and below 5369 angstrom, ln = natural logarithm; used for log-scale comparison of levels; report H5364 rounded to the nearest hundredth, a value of 3.36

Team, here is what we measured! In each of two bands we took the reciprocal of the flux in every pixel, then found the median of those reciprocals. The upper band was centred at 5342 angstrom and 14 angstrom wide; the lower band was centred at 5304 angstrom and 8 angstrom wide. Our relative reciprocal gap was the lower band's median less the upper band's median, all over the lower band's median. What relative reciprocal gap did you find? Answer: -0.05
